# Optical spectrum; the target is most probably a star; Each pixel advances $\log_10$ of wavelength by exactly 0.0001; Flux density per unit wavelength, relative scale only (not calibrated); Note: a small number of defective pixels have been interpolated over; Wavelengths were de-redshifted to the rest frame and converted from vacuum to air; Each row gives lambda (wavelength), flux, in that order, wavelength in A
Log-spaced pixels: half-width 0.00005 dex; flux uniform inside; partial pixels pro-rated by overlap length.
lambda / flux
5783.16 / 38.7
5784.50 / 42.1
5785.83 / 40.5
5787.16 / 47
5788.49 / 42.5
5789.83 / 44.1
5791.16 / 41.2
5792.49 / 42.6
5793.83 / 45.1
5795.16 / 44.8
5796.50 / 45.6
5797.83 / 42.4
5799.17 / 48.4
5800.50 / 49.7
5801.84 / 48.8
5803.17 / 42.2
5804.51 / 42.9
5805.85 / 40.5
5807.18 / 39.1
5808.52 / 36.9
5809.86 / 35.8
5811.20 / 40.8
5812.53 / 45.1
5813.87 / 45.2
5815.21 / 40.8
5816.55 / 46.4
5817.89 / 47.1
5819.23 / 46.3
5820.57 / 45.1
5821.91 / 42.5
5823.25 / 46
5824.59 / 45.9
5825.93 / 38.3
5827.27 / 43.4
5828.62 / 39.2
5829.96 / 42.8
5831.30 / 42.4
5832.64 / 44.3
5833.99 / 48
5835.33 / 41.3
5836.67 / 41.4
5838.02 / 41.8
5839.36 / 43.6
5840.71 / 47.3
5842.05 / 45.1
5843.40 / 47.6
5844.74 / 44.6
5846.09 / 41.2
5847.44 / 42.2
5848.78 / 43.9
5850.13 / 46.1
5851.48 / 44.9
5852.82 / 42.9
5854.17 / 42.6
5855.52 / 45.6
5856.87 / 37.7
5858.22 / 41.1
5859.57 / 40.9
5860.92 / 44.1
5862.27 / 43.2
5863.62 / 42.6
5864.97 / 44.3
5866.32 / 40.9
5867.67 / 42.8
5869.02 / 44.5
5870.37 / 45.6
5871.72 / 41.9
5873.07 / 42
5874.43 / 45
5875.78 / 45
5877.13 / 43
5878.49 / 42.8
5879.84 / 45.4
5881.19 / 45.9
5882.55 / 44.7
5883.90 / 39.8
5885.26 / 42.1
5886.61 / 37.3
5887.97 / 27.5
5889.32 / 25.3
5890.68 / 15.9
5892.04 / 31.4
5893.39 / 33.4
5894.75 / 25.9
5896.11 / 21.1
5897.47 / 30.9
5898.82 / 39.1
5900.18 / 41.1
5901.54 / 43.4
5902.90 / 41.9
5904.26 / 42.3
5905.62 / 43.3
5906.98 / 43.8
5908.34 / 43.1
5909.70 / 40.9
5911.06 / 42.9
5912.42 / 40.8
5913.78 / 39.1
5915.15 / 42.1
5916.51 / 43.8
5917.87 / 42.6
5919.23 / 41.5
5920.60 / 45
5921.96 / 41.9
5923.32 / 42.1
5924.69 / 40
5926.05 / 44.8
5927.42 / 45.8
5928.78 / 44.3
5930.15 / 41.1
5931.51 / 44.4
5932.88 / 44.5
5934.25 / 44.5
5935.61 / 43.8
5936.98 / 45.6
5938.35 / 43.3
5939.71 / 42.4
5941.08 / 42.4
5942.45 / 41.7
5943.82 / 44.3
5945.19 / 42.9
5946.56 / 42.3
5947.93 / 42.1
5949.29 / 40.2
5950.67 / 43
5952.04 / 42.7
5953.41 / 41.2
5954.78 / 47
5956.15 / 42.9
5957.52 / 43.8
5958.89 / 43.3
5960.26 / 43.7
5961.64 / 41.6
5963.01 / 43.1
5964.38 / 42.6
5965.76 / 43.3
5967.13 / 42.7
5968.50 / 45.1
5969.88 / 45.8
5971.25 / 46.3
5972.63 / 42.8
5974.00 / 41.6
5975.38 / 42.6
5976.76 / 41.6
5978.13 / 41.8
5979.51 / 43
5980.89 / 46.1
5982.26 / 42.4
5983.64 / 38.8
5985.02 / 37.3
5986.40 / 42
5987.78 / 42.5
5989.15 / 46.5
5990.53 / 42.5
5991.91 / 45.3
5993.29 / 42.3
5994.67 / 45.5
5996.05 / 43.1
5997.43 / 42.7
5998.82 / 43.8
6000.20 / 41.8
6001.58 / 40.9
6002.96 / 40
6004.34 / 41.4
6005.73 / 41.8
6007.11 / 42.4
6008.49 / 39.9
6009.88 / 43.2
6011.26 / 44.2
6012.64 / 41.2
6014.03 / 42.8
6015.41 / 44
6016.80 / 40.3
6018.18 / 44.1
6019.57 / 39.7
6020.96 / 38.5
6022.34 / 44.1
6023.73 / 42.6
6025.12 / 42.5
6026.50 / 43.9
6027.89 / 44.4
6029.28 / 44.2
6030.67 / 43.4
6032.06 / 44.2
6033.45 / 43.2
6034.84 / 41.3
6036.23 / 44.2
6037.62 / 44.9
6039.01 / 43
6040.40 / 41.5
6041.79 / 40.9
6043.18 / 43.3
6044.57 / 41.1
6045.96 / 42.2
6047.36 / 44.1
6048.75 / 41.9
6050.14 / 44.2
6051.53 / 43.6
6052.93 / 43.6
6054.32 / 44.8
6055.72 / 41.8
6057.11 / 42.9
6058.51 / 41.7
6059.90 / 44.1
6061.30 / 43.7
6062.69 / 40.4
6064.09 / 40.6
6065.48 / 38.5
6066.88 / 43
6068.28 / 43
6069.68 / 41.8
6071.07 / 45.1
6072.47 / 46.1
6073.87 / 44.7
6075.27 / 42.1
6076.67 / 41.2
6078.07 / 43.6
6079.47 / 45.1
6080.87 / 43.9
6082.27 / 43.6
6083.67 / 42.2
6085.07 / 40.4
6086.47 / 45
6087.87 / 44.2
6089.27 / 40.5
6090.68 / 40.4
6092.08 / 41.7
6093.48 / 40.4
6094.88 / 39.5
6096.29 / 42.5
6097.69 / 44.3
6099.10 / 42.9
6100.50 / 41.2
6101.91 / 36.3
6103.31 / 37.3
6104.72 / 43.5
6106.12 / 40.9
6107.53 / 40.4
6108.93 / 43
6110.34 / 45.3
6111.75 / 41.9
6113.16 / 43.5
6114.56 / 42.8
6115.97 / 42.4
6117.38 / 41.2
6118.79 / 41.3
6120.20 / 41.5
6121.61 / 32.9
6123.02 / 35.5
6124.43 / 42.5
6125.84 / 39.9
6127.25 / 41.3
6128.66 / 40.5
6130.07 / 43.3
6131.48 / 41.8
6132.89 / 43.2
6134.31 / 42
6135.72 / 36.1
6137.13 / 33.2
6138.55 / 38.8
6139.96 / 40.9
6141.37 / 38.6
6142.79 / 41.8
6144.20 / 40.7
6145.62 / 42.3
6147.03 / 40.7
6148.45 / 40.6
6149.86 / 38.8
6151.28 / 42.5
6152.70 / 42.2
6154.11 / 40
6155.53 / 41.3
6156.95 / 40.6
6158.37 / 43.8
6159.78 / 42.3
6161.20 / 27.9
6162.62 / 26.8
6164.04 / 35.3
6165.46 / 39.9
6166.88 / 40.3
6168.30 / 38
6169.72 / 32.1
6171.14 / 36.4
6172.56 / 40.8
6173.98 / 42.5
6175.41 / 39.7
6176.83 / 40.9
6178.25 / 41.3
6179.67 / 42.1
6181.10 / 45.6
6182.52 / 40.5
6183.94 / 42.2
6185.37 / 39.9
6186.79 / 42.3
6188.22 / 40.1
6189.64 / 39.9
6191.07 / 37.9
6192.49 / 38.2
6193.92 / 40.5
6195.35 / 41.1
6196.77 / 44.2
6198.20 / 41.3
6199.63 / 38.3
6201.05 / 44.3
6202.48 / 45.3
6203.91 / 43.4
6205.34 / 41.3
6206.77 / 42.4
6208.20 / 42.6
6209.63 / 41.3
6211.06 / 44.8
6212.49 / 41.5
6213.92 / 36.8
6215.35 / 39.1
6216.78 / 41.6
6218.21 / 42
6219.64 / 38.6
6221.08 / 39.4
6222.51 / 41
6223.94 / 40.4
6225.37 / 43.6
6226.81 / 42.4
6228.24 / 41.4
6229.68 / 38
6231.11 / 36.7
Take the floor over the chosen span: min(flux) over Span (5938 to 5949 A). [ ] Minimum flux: 41.7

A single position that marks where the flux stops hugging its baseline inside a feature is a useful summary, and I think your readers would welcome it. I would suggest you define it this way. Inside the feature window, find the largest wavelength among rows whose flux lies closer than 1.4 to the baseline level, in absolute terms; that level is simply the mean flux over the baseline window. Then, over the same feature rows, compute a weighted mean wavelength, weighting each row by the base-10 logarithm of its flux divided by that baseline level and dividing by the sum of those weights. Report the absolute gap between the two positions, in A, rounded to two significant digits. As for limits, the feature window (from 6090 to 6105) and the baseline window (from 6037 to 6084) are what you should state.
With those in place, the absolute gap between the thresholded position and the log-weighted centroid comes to 6.2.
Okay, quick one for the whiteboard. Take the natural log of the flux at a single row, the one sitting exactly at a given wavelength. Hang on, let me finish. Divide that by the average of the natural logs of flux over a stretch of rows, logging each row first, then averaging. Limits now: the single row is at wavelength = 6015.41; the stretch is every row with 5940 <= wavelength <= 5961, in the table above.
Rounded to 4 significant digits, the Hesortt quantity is 1.007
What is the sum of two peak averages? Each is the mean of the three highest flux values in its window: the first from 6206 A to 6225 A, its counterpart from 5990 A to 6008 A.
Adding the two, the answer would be 88.1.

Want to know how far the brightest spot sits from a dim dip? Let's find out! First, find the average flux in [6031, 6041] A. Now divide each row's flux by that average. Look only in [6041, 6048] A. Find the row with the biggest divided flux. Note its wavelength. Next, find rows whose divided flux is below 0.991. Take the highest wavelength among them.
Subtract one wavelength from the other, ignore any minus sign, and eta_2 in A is 1.4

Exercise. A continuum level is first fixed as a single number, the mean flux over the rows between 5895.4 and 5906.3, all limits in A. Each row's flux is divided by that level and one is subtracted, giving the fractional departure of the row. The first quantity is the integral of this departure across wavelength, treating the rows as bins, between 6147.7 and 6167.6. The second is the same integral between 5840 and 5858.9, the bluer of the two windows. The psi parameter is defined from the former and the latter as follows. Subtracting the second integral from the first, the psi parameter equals -2.5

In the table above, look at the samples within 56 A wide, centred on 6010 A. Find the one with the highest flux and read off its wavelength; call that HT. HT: 5989.15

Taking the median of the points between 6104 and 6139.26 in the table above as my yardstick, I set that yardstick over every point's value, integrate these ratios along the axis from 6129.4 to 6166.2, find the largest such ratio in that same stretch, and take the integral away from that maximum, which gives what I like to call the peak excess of -37.8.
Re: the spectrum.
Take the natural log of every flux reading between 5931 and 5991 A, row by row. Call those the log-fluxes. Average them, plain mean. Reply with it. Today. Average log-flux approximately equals 3.76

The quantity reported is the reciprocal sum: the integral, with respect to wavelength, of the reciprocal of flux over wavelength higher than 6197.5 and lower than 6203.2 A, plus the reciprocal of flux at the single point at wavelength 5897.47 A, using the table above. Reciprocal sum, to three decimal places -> 0.168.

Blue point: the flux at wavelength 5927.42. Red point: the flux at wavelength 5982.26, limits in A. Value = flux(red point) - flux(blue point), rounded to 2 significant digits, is -3.4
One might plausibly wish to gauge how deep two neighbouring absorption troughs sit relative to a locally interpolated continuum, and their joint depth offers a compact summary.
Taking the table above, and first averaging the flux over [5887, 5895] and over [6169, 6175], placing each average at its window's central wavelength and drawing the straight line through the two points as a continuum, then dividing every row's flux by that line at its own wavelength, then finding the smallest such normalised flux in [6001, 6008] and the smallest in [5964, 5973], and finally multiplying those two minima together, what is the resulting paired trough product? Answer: 1.8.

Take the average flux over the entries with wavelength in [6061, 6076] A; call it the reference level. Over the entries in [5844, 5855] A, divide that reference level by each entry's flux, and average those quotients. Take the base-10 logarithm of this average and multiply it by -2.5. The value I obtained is 0.02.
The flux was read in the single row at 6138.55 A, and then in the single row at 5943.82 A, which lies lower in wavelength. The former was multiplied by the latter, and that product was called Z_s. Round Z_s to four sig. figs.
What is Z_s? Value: 1719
